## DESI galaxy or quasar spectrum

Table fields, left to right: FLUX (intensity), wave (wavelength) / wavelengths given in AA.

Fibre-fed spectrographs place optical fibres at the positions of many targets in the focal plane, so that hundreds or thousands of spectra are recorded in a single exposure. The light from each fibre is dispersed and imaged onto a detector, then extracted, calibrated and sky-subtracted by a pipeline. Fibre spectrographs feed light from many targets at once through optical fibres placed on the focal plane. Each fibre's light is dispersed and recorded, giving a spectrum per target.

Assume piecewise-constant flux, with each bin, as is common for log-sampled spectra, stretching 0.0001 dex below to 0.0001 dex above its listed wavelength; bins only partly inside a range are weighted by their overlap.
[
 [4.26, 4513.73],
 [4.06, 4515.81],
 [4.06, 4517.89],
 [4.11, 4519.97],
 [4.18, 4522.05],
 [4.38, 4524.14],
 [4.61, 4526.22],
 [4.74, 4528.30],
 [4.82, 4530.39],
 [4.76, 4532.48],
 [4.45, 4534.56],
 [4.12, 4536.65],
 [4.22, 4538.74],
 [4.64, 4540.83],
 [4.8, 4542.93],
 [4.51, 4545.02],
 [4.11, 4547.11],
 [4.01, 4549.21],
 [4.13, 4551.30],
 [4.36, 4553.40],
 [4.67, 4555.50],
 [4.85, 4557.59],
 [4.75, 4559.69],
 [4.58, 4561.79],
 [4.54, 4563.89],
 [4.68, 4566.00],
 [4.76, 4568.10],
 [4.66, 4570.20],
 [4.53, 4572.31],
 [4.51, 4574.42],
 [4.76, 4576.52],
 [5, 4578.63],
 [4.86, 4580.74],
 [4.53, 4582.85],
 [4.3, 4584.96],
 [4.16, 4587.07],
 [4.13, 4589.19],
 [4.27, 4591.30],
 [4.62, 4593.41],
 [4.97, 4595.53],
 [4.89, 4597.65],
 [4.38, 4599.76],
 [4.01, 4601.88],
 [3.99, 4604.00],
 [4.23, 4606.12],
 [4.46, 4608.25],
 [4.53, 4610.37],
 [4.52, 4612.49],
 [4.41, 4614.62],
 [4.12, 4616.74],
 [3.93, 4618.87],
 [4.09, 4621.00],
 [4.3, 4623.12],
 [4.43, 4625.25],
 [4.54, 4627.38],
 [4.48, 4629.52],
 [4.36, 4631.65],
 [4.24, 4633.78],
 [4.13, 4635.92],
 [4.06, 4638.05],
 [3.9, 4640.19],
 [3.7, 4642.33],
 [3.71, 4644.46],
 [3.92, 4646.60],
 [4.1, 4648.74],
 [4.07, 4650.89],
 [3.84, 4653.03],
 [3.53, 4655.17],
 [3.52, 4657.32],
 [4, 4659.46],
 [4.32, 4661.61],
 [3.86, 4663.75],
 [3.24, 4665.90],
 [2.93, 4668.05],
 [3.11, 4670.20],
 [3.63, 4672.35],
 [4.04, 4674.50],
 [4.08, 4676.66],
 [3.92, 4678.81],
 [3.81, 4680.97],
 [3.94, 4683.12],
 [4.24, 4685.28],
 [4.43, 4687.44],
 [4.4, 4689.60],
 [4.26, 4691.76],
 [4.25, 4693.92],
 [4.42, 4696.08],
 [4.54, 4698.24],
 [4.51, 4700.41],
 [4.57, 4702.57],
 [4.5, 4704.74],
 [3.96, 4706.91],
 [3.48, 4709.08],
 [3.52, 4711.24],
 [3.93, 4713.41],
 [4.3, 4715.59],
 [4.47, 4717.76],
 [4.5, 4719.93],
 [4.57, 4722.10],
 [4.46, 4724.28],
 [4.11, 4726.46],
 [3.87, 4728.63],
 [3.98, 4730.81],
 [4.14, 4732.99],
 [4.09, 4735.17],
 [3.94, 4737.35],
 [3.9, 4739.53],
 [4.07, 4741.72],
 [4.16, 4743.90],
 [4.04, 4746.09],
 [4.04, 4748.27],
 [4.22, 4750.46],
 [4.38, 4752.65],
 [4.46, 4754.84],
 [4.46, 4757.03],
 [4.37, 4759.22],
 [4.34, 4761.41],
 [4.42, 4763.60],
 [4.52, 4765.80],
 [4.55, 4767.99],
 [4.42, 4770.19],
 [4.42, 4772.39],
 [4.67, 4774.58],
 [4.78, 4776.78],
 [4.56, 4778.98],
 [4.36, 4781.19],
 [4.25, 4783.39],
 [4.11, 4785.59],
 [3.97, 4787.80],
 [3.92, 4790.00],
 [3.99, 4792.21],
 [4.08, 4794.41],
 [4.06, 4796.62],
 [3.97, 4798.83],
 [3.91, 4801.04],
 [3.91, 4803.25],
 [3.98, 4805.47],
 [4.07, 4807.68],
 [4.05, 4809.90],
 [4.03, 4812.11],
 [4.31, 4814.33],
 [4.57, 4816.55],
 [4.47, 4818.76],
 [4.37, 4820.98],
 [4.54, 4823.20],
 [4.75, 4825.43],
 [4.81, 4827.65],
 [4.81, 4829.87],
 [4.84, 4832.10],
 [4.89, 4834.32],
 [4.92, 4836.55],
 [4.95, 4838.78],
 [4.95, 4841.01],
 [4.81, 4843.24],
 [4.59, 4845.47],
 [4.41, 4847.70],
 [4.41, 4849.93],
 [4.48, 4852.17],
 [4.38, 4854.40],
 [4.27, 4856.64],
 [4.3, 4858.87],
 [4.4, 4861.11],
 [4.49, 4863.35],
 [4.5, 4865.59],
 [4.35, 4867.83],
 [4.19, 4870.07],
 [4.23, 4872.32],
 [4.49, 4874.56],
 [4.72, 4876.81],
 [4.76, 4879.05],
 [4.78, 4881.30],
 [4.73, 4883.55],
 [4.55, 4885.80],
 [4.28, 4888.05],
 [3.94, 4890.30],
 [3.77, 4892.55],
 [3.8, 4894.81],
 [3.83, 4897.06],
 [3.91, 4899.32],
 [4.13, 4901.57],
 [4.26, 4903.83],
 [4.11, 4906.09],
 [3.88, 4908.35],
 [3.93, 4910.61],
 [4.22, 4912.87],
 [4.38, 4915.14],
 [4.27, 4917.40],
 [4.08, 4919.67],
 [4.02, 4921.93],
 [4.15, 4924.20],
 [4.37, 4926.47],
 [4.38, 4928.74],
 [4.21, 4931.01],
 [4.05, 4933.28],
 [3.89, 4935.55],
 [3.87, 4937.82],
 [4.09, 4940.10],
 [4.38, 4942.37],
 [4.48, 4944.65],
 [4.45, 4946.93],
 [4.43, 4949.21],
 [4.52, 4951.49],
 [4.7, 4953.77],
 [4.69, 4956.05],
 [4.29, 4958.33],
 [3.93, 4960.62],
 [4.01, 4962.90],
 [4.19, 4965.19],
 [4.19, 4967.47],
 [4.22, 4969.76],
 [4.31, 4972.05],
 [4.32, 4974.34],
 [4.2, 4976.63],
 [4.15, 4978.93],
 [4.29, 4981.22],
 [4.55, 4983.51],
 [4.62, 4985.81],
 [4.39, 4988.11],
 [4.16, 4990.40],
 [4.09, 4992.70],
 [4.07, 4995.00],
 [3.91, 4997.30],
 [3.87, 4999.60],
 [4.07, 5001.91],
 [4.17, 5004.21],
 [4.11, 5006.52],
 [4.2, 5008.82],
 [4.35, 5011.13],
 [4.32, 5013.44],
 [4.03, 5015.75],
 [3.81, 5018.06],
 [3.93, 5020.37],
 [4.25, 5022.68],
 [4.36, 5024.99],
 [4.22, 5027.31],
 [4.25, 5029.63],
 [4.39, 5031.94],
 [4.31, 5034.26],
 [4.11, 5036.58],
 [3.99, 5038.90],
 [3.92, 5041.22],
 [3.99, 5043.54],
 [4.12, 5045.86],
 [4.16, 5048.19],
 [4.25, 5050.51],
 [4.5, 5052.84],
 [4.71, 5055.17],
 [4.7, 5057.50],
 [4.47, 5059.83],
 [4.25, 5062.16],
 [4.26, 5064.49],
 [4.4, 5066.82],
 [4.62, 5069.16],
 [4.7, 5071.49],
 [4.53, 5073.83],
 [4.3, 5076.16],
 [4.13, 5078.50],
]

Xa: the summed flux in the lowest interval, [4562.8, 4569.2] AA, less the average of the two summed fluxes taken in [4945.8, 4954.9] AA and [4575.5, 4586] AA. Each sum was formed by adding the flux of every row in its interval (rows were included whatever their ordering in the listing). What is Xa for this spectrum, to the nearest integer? -7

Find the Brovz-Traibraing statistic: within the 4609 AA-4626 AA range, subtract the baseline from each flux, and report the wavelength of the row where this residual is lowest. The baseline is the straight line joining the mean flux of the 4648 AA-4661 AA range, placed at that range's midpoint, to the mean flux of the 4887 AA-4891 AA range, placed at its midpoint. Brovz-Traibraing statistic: 4618.87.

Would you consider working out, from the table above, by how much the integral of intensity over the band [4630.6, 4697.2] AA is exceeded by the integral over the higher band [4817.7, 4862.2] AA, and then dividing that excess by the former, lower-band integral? -0.2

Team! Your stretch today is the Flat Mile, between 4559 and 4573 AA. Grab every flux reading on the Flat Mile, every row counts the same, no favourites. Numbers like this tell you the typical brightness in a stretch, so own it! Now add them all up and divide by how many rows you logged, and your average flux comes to 4.64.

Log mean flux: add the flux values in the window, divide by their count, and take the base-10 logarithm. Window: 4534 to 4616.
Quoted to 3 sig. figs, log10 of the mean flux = 0.652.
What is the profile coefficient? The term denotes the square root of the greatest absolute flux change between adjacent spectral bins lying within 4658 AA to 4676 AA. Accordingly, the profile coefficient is 0.79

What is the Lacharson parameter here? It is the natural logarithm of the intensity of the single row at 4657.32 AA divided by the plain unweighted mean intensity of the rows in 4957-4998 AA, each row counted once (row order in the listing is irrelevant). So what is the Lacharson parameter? -0.18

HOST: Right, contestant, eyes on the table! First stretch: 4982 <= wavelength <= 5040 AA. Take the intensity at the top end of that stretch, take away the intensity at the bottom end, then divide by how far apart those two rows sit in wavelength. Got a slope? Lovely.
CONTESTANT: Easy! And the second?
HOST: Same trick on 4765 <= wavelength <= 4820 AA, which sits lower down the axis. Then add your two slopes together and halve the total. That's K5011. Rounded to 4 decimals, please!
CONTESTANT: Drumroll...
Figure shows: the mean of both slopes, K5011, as -0.0055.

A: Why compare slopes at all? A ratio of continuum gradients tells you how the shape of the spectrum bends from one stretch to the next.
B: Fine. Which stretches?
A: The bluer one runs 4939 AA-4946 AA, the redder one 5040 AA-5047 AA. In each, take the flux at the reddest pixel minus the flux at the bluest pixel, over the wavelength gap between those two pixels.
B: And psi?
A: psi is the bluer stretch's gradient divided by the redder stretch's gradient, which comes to 2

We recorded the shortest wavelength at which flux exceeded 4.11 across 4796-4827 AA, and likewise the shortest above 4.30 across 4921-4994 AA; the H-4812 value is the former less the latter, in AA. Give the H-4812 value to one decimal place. -112.1 AA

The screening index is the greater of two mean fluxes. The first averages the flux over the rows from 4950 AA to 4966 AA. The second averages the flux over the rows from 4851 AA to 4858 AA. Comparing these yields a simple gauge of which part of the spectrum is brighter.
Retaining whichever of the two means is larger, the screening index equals 4.38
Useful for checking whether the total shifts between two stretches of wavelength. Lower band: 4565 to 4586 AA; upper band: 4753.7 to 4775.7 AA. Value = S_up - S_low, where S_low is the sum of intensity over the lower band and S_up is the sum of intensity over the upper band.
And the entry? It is -2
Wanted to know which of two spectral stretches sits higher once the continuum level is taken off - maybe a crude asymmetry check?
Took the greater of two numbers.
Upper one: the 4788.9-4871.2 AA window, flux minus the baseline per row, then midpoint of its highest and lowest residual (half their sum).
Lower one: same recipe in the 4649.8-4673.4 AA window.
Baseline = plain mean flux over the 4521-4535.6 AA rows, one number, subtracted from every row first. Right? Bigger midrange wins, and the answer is -0.13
